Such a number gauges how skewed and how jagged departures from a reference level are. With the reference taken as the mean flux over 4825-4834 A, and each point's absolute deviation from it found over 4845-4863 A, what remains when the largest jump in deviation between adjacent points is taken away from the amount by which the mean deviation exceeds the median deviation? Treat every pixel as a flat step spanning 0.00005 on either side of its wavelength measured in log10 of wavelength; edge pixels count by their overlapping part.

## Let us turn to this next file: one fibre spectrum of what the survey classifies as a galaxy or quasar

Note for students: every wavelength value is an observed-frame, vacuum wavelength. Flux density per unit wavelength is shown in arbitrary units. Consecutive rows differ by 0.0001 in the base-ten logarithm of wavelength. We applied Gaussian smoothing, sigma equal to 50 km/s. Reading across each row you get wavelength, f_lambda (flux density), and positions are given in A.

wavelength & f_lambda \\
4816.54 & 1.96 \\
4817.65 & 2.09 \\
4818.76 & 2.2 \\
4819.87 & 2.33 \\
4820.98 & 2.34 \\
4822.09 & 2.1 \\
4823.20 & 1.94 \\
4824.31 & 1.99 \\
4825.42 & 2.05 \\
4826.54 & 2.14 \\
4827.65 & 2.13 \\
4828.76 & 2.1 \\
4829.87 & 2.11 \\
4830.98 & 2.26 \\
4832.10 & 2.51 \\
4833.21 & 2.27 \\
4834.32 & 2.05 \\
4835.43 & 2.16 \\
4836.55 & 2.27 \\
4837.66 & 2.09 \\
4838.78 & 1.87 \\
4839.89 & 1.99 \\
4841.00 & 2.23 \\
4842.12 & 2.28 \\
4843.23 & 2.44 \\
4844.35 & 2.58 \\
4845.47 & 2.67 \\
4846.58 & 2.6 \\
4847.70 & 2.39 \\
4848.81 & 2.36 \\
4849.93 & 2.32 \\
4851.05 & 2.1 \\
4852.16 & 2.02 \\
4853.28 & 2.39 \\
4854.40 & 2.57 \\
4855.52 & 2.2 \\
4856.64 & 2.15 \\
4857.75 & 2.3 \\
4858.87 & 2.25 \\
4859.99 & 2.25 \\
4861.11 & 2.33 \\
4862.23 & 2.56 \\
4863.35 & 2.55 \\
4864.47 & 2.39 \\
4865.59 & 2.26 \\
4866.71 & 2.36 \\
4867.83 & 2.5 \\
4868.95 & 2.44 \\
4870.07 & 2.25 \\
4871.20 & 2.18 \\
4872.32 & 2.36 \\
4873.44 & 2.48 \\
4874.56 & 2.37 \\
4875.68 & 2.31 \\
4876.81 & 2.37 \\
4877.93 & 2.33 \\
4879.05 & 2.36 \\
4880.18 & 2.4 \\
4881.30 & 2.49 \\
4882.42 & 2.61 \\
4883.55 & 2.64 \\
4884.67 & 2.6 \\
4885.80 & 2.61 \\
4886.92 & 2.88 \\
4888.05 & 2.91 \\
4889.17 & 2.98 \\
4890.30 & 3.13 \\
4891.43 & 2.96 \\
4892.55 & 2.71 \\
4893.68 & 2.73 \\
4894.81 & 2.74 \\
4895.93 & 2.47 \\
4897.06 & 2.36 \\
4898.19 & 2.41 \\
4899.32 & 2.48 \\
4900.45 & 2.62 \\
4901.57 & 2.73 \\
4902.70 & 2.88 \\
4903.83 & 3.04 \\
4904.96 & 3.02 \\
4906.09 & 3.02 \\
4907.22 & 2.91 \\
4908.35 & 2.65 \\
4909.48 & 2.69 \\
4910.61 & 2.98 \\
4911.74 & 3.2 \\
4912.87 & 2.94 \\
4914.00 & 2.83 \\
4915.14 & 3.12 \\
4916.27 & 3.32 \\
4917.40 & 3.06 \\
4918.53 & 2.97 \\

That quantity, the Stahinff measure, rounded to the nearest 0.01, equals -0.33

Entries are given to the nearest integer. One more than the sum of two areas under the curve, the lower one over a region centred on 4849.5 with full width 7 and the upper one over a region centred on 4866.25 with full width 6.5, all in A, 33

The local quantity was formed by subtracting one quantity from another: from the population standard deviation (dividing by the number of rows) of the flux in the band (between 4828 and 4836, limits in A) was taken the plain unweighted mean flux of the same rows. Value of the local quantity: -2.06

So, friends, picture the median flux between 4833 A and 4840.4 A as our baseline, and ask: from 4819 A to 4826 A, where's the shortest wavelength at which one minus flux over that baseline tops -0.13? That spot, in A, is 4819.87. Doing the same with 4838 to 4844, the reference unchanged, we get 4838.78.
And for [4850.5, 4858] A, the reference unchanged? 4851.05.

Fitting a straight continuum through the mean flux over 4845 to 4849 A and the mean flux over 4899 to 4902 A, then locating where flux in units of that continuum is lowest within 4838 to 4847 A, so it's 4838.78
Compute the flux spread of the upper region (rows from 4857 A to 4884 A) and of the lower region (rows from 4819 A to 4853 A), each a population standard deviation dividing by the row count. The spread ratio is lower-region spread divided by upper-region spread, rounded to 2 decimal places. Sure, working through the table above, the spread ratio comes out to 1.67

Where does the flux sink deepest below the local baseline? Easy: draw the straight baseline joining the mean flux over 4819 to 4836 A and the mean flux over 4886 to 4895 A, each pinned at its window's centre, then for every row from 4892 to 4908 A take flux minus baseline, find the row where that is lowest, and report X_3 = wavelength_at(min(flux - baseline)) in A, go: 4897.06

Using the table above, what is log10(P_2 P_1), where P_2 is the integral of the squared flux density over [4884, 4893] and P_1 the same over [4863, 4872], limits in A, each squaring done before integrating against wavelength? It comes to 3.57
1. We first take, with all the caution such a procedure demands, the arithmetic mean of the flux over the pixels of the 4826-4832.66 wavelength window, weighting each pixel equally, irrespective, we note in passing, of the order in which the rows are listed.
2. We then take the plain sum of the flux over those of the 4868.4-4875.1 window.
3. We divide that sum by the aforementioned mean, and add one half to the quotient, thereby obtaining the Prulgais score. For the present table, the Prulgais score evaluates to 6.9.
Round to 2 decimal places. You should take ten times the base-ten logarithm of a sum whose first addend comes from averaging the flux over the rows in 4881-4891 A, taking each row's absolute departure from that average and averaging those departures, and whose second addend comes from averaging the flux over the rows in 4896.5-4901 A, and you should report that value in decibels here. 4.24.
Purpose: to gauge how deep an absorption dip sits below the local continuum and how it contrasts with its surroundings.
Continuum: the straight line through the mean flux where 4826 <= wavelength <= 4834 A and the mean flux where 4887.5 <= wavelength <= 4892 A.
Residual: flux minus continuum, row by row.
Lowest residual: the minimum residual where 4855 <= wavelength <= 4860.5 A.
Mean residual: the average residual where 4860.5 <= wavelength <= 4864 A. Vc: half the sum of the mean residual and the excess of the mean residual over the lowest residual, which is 0.0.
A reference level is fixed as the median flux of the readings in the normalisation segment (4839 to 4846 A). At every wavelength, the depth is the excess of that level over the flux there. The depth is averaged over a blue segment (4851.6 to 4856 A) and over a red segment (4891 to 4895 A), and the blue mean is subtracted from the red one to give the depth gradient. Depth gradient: -0.5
